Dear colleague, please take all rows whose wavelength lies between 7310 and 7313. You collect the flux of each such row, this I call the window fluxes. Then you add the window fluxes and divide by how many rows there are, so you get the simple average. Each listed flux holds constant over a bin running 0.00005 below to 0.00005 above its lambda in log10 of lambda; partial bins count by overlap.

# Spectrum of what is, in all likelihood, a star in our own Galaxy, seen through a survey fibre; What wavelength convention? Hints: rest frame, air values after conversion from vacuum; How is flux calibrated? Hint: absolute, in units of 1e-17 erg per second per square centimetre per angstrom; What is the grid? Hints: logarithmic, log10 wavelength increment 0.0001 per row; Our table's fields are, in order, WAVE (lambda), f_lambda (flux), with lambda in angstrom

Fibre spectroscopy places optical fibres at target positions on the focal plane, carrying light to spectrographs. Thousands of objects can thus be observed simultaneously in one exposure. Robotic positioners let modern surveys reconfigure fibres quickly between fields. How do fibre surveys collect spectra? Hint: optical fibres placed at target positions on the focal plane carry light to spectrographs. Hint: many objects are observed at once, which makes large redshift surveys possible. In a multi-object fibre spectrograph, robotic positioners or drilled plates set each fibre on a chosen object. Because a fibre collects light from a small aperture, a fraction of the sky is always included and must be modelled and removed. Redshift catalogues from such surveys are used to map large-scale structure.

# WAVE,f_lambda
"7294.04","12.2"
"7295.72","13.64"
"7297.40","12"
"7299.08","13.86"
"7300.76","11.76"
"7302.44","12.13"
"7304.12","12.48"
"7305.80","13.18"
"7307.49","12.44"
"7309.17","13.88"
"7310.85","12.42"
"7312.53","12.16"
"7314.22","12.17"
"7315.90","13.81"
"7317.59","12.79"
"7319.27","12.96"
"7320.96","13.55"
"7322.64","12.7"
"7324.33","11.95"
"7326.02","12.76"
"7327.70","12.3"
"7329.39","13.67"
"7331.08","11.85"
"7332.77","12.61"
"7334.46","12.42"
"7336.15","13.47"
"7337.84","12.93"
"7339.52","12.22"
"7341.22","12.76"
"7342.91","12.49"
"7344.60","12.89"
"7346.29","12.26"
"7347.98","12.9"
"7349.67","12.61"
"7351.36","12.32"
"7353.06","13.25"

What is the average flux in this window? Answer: 12.3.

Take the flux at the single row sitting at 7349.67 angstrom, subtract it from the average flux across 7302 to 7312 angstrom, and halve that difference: 0.1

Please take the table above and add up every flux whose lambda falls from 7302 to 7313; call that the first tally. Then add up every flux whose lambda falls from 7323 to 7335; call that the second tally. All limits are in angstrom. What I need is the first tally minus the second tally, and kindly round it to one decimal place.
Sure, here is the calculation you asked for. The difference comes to 1.1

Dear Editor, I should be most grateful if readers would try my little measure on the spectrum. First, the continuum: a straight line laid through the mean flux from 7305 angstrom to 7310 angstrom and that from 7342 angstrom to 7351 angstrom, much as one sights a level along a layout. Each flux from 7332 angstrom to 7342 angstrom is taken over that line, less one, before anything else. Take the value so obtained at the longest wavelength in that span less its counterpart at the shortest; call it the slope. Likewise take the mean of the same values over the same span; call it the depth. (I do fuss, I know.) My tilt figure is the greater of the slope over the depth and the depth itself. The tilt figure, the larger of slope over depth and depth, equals -0.002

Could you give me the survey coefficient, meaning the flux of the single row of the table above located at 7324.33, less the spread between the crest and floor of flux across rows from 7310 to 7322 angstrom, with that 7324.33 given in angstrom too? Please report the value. 10.3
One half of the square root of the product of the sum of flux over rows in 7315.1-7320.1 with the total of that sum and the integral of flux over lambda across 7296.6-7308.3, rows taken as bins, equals 43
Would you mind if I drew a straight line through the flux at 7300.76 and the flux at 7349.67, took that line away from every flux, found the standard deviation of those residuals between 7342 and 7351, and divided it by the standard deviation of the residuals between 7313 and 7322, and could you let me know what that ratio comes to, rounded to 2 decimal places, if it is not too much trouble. 0.43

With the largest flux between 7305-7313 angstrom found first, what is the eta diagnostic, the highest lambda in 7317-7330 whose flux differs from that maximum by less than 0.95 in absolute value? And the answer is 7329.39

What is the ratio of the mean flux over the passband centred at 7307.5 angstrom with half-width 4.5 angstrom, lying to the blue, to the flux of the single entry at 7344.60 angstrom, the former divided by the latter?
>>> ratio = 1.00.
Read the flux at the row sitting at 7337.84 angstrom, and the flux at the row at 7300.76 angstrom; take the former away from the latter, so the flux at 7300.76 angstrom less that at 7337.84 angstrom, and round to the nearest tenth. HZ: -1.2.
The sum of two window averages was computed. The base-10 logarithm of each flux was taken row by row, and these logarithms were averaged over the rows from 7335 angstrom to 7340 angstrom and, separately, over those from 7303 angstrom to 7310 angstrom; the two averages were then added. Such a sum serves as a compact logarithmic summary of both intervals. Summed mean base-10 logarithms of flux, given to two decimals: 2.22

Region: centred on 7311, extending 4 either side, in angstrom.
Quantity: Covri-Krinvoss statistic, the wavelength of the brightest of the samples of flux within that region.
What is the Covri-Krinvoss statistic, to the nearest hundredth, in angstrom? 7309.17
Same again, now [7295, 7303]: 7299.08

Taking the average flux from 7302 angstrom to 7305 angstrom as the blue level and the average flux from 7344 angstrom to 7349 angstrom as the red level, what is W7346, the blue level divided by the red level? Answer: 0.97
